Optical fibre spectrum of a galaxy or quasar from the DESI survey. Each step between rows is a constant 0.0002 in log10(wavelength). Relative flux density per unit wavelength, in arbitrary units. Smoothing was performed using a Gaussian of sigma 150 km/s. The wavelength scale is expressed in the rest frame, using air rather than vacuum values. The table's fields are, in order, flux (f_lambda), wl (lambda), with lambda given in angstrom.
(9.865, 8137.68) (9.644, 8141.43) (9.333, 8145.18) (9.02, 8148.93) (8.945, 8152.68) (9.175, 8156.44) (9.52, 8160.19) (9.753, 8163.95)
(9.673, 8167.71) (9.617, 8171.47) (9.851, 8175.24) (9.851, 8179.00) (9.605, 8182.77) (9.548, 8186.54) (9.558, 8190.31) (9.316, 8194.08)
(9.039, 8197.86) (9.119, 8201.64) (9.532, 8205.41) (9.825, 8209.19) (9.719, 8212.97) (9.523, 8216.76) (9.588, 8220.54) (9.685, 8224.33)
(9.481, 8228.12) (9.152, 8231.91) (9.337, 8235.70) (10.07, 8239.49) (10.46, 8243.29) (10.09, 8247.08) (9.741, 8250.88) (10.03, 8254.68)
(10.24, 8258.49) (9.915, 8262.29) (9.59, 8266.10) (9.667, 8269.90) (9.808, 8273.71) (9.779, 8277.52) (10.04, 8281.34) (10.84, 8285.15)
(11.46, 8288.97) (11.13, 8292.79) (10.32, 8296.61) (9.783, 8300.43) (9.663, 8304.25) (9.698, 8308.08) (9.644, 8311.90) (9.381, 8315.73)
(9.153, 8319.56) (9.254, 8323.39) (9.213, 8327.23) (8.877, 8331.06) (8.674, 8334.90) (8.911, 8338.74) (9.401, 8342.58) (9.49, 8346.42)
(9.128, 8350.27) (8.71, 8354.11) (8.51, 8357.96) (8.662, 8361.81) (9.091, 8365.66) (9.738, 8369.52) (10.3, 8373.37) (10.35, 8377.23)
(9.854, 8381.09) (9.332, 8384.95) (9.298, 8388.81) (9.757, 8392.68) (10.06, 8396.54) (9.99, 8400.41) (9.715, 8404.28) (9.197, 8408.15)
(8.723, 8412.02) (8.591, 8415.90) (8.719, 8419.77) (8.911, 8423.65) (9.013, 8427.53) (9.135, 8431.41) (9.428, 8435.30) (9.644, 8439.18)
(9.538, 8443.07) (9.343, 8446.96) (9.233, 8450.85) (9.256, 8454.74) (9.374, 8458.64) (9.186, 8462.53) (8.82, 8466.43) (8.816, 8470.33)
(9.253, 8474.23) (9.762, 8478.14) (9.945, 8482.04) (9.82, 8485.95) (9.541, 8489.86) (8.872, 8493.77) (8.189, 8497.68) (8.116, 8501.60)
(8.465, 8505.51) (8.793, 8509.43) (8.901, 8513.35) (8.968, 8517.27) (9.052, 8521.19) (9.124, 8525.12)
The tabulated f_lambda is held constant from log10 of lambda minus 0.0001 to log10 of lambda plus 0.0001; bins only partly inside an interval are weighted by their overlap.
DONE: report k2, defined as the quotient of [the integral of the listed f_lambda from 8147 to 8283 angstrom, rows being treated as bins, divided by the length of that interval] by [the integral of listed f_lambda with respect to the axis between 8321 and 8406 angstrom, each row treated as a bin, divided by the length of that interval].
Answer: 1.03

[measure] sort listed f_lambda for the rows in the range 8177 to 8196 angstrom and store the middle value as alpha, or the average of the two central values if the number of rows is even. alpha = 9.6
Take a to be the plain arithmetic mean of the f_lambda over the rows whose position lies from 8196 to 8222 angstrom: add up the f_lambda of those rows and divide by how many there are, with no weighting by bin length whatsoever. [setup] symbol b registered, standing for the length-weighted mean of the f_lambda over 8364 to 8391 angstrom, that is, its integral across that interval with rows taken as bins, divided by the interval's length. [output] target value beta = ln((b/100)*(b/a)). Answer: -2.31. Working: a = 9.5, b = 9.71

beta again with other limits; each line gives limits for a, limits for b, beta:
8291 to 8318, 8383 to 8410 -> -2.37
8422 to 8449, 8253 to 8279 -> -2.26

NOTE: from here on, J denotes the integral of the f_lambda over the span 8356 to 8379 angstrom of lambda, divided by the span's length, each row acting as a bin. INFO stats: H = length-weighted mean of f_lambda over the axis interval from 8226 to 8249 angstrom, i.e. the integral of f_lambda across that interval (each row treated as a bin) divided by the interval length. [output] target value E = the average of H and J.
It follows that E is 9.60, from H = 9.8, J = 9.43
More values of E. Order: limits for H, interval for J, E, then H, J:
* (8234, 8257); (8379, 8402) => 9.84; 10.0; 9.72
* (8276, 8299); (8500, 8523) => 9.66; 10.6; 8.73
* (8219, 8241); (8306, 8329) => 9.47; 9.5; 9.39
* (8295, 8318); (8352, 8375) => 9.44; 9.7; 9.16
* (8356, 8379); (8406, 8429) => 9.15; 9.4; 8.87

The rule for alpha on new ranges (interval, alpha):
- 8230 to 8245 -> 9.7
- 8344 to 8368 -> 8.9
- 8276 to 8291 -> 10.4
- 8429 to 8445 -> 9.5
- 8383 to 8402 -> 9.8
